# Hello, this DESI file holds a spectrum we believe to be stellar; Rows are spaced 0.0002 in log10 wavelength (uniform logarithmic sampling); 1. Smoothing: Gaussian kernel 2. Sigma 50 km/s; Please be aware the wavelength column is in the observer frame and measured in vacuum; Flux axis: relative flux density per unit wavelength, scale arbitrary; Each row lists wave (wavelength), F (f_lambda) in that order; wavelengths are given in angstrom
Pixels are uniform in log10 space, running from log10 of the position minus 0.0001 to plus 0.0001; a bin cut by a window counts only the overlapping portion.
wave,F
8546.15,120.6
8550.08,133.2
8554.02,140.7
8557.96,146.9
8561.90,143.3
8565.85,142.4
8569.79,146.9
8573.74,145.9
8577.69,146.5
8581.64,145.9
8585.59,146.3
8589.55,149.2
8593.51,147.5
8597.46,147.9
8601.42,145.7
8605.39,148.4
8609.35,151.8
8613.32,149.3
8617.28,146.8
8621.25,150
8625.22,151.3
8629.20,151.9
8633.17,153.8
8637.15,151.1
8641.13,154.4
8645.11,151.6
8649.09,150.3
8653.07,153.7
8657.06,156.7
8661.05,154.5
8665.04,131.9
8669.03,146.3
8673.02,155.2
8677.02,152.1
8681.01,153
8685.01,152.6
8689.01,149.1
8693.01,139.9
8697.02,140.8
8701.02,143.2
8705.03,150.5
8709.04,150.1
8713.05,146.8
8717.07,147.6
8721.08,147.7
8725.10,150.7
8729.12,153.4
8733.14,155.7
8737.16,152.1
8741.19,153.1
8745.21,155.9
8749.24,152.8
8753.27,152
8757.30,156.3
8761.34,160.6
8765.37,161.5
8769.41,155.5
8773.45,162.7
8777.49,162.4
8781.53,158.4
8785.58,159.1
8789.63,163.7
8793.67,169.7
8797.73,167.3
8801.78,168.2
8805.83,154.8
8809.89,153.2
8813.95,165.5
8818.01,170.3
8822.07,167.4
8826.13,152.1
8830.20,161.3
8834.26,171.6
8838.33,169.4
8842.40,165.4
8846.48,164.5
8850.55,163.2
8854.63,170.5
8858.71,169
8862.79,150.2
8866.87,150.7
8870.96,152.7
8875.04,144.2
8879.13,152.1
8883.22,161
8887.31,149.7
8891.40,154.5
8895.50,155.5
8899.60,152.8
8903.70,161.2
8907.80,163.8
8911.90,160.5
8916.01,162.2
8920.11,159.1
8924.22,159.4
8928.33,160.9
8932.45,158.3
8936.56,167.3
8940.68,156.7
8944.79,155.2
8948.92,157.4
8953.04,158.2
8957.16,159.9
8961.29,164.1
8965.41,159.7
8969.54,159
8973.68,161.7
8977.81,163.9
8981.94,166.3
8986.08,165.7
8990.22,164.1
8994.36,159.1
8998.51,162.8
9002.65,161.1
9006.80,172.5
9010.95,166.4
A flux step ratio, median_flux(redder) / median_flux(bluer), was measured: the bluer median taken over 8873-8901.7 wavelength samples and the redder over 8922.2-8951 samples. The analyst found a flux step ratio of 1.04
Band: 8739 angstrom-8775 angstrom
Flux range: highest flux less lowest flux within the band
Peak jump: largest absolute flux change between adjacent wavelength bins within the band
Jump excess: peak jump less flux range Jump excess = -3.5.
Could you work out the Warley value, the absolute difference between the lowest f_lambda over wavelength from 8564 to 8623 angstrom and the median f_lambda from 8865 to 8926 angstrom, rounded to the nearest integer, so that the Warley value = 13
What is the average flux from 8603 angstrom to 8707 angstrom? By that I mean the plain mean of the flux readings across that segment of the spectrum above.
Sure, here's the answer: 150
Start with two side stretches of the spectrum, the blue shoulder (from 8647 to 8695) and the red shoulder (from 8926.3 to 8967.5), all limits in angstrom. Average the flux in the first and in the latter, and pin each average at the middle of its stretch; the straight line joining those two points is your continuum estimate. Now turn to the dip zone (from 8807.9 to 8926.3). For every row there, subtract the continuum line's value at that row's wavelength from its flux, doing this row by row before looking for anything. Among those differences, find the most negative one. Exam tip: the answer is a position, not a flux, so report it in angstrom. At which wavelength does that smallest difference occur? 8875.04 angstrom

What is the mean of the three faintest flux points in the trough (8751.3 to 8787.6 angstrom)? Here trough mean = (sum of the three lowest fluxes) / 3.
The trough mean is 155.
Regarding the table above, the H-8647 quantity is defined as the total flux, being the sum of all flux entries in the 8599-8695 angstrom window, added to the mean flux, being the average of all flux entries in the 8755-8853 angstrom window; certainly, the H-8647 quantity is 3764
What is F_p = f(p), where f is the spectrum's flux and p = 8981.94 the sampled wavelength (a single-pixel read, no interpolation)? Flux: 166.3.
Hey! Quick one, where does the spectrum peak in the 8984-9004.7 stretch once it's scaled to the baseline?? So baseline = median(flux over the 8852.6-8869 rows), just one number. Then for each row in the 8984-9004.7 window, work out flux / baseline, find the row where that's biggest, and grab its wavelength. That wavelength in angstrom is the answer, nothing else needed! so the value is 8986.08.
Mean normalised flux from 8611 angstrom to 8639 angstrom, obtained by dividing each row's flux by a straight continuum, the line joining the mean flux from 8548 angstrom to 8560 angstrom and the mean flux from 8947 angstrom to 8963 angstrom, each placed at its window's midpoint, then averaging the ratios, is 1.048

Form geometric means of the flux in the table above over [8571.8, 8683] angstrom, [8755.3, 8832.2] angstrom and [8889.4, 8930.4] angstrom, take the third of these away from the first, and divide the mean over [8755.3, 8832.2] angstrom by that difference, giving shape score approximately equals -17.1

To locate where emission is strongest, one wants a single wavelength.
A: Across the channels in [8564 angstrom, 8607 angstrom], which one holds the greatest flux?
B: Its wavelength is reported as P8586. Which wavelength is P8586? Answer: 8589.55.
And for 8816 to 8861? 8834.26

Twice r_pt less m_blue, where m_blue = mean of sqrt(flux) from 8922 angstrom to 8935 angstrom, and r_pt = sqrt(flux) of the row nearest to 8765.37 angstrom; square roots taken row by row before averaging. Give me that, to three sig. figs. 12.8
